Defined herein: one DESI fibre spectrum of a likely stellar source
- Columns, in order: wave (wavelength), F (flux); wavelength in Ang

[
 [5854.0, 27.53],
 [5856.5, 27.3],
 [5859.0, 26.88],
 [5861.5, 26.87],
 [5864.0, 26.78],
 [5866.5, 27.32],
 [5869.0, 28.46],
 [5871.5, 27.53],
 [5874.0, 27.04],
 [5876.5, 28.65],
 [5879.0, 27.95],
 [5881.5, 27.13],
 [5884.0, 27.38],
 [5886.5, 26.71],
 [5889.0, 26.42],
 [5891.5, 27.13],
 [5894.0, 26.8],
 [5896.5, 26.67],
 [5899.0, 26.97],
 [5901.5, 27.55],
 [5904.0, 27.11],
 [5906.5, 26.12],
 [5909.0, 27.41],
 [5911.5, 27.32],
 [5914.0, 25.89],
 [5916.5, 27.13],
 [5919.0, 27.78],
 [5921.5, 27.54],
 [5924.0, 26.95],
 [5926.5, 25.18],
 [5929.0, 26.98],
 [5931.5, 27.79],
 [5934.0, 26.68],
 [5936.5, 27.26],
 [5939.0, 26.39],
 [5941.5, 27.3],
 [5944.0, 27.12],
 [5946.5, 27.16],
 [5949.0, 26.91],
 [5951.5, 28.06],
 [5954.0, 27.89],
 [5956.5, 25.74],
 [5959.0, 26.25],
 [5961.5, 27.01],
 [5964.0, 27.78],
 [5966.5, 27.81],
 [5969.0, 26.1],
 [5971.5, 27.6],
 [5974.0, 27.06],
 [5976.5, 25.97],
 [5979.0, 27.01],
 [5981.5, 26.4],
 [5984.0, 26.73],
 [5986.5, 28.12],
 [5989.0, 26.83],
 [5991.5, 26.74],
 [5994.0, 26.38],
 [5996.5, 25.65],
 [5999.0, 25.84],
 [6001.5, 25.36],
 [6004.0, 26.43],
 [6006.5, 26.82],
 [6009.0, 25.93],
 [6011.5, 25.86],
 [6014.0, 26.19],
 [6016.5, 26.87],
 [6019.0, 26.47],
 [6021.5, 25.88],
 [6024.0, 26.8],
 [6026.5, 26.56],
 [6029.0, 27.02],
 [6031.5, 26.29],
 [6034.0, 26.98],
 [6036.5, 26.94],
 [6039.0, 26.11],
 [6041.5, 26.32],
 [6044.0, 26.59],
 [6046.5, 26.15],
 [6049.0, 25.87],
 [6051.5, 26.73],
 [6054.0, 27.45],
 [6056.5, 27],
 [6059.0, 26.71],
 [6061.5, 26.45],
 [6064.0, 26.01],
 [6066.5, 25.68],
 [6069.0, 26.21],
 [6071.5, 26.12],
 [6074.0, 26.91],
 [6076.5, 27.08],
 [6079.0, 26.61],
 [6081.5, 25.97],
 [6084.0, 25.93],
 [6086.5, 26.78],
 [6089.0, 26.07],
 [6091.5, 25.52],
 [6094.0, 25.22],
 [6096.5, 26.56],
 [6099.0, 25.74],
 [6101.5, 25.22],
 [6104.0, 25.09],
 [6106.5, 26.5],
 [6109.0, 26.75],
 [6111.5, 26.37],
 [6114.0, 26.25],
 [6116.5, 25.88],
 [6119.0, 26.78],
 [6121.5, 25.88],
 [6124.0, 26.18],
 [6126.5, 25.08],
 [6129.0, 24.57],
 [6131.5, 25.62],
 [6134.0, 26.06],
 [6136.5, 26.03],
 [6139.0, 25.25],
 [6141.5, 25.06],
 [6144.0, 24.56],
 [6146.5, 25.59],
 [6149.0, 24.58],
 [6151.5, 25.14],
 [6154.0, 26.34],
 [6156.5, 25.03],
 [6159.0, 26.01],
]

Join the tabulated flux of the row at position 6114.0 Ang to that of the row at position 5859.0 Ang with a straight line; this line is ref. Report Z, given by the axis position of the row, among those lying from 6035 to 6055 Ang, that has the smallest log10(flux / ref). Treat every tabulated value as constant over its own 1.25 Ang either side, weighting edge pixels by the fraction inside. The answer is 6049.0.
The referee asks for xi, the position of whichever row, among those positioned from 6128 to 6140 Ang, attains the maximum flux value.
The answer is 6134.0 Ang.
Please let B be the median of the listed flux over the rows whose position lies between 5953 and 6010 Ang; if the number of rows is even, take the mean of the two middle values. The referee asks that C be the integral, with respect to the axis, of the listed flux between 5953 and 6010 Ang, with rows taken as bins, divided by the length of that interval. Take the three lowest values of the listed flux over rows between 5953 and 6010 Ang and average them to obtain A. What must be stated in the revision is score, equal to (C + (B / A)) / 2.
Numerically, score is 13.9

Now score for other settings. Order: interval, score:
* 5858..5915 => 14.1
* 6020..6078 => 13.8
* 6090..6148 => 13.4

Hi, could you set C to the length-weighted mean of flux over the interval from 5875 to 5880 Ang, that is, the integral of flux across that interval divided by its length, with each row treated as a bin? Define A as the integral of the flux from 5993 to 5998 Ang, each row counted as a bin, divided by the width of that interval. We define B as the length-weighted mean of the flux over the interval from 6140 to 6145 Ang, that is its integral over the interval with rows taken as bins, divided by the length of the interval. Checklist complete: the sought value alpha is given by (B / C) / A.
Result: 0.0338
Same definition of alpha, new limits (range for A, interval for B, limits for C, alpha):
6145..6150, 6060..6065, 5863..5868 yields 0.0386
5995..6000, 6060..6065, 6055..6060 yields 0.0379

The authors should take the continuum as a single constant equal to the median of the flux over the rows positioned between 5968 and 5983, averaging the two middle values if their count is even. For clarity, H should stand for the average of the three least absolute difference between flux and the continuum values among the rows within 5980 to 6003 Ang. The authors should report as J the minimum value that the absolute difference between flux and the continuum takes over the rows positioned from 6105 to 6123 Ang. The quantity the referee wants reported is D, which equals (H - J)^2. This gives 0.000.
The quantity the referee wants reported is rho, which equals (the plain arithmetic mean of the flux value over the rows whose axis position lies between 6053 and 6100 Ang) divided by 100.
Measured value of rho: 0.263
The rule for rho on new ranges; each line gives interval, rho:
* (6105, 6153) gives 0.257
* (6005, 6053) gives 0.264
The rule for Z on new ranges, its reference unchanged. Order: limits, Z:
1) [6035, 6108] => 6104.0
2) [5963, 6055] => 6001.5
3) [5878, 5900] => 5889.0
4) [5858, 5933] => 5926.5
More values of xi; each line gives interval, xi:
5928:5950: 5931.5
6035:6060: 6054.0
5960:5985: 5966.5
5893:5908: 5901.5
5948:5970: 5951.5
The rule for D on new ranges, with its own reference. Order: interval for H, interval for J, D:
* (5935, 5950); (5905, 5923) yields 0.013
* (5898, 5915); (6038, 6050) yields 0.092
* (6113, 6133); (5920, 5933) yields 0.011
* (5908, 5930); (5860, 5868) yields 0.058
